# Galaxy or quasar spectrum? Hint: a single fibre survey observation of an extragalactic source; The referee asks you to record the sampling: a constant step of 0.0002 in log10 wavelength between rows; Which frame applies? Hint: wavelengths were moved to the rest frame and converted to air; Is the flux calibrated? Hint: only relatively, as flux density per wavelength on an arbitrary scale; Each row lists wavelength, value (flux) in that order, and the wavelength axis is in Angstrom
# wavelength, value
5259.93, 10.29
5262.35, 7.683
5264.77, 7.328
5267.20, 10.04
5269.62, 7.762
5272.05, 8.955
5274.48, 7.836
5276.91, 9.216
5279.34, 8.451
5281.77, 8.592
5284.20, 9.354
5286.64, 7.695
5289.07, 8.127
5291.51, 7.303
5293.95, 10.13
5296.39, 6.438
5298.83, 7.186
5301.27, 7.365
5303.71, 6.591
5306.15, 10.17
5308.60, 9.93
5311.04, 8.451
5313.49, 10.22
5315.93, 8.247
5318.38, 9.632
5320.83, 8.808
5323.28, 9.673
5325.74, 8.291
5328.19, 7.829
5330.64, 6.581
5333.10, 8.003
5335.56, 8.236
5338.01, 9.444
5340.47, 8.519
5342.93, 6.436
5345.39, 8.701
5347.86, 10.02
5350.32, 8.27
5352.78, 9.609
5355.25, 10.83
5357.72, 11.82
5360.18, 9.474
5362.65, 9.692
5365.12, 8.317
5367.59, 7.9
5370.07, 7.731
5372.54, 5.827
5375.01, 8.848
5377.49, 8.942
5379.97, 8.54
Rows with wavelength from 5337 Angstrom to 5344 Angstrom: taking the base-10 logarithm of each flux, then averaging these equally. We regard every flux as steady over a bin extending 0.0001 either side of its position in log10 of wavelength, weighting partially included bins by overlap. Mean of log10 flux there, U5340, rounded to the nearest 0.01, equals 0.90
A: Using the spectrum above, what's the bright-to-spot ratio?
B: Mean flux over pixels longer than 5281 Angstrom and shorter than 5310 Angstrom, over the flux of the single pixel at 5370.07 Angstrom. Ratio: 1.07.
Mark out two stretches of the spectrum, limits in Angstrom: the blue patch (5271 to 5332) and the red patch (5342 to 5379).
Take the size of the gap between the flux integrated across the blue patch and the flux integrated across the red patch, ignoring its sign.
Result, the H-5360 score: 188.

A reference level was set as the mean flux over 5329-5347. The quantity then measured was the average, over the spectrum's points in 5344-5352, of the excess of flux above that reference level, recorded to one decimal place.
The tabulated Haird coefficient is 1.0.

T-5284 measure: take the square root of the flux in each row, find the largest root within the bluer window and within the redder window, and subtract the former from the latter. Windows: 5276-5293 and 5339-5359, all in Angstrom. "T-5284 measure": 0.38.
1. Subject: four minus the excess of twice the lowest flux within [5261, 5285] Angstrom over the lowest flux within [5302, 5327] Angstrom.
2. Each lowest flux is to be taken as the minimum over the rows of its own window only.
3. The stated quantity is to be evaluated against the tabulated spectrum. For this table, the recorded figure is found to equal -4.1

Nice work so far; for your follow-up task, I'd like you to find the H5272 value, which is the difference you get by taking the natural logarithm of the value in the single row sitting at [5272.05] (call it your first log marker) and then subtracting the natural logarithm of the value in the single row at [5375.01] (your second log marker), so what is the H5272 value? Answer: 0.0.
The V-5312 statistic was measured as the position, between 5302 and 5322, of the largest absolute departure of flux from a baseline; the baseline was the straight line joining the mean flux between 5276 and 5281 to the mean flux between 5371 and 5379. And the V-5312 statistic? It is 5303.71 Angstrom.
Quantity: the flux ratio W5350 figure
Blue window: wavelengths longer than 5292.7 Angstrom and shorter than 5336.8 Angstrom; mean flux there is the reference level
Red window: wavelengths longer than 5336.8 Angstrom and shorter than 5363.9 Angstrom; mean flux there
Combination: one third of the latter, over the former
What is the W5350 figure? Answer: 0.369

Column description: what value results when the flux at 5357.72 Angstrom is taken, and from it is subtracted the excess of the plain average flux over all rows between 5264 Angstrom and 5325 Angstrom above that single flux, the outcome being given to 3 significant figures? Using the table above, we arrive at 15.1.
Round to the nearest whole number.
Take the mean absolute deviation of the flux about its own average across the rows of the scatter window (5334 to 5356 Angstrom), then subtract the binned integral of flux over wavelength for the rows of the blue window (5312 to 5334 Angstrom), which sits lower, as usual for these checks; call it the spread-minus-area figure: -188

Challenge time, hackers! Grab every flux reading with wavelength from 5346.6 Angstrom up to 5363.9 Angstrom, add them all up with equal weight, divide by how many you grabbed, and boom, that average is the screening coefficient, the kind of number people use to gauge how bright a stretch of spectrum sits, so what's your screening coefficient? 9.96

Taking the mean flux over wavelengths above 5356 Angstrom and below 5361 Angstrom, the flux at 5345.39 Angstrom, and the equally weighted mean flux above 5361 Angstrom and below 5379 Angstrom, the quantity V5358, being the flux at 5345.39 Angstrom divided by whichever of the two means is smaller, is 1.06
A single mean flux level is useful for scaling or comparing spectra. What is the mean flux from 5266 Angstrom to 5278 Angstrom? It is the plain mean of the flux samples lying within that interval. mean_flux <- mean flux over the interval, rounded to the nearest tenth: 8.8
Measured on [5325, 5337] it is 7.8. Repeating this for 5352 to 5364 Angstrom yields 10.3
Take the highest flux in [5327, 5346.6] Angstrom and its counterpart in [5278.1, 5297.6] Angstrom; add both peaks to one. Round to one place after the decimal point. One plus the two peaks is 20.6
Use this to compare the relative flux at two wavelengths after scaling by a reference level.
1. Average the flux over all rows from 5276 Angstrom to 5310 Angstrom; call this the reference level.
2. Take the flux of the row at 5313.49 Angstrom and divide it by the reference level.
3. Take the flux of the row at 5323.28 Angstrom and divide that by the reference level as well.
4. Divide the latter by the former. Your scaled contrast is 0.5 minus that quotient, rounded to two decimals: -0.45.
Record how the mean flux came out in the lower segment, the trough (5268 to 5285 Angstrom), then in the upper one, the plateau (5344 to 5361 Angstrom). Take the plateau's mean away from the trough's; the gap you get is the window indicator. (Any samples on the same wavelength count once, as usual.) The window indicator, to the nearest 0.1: -1.2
